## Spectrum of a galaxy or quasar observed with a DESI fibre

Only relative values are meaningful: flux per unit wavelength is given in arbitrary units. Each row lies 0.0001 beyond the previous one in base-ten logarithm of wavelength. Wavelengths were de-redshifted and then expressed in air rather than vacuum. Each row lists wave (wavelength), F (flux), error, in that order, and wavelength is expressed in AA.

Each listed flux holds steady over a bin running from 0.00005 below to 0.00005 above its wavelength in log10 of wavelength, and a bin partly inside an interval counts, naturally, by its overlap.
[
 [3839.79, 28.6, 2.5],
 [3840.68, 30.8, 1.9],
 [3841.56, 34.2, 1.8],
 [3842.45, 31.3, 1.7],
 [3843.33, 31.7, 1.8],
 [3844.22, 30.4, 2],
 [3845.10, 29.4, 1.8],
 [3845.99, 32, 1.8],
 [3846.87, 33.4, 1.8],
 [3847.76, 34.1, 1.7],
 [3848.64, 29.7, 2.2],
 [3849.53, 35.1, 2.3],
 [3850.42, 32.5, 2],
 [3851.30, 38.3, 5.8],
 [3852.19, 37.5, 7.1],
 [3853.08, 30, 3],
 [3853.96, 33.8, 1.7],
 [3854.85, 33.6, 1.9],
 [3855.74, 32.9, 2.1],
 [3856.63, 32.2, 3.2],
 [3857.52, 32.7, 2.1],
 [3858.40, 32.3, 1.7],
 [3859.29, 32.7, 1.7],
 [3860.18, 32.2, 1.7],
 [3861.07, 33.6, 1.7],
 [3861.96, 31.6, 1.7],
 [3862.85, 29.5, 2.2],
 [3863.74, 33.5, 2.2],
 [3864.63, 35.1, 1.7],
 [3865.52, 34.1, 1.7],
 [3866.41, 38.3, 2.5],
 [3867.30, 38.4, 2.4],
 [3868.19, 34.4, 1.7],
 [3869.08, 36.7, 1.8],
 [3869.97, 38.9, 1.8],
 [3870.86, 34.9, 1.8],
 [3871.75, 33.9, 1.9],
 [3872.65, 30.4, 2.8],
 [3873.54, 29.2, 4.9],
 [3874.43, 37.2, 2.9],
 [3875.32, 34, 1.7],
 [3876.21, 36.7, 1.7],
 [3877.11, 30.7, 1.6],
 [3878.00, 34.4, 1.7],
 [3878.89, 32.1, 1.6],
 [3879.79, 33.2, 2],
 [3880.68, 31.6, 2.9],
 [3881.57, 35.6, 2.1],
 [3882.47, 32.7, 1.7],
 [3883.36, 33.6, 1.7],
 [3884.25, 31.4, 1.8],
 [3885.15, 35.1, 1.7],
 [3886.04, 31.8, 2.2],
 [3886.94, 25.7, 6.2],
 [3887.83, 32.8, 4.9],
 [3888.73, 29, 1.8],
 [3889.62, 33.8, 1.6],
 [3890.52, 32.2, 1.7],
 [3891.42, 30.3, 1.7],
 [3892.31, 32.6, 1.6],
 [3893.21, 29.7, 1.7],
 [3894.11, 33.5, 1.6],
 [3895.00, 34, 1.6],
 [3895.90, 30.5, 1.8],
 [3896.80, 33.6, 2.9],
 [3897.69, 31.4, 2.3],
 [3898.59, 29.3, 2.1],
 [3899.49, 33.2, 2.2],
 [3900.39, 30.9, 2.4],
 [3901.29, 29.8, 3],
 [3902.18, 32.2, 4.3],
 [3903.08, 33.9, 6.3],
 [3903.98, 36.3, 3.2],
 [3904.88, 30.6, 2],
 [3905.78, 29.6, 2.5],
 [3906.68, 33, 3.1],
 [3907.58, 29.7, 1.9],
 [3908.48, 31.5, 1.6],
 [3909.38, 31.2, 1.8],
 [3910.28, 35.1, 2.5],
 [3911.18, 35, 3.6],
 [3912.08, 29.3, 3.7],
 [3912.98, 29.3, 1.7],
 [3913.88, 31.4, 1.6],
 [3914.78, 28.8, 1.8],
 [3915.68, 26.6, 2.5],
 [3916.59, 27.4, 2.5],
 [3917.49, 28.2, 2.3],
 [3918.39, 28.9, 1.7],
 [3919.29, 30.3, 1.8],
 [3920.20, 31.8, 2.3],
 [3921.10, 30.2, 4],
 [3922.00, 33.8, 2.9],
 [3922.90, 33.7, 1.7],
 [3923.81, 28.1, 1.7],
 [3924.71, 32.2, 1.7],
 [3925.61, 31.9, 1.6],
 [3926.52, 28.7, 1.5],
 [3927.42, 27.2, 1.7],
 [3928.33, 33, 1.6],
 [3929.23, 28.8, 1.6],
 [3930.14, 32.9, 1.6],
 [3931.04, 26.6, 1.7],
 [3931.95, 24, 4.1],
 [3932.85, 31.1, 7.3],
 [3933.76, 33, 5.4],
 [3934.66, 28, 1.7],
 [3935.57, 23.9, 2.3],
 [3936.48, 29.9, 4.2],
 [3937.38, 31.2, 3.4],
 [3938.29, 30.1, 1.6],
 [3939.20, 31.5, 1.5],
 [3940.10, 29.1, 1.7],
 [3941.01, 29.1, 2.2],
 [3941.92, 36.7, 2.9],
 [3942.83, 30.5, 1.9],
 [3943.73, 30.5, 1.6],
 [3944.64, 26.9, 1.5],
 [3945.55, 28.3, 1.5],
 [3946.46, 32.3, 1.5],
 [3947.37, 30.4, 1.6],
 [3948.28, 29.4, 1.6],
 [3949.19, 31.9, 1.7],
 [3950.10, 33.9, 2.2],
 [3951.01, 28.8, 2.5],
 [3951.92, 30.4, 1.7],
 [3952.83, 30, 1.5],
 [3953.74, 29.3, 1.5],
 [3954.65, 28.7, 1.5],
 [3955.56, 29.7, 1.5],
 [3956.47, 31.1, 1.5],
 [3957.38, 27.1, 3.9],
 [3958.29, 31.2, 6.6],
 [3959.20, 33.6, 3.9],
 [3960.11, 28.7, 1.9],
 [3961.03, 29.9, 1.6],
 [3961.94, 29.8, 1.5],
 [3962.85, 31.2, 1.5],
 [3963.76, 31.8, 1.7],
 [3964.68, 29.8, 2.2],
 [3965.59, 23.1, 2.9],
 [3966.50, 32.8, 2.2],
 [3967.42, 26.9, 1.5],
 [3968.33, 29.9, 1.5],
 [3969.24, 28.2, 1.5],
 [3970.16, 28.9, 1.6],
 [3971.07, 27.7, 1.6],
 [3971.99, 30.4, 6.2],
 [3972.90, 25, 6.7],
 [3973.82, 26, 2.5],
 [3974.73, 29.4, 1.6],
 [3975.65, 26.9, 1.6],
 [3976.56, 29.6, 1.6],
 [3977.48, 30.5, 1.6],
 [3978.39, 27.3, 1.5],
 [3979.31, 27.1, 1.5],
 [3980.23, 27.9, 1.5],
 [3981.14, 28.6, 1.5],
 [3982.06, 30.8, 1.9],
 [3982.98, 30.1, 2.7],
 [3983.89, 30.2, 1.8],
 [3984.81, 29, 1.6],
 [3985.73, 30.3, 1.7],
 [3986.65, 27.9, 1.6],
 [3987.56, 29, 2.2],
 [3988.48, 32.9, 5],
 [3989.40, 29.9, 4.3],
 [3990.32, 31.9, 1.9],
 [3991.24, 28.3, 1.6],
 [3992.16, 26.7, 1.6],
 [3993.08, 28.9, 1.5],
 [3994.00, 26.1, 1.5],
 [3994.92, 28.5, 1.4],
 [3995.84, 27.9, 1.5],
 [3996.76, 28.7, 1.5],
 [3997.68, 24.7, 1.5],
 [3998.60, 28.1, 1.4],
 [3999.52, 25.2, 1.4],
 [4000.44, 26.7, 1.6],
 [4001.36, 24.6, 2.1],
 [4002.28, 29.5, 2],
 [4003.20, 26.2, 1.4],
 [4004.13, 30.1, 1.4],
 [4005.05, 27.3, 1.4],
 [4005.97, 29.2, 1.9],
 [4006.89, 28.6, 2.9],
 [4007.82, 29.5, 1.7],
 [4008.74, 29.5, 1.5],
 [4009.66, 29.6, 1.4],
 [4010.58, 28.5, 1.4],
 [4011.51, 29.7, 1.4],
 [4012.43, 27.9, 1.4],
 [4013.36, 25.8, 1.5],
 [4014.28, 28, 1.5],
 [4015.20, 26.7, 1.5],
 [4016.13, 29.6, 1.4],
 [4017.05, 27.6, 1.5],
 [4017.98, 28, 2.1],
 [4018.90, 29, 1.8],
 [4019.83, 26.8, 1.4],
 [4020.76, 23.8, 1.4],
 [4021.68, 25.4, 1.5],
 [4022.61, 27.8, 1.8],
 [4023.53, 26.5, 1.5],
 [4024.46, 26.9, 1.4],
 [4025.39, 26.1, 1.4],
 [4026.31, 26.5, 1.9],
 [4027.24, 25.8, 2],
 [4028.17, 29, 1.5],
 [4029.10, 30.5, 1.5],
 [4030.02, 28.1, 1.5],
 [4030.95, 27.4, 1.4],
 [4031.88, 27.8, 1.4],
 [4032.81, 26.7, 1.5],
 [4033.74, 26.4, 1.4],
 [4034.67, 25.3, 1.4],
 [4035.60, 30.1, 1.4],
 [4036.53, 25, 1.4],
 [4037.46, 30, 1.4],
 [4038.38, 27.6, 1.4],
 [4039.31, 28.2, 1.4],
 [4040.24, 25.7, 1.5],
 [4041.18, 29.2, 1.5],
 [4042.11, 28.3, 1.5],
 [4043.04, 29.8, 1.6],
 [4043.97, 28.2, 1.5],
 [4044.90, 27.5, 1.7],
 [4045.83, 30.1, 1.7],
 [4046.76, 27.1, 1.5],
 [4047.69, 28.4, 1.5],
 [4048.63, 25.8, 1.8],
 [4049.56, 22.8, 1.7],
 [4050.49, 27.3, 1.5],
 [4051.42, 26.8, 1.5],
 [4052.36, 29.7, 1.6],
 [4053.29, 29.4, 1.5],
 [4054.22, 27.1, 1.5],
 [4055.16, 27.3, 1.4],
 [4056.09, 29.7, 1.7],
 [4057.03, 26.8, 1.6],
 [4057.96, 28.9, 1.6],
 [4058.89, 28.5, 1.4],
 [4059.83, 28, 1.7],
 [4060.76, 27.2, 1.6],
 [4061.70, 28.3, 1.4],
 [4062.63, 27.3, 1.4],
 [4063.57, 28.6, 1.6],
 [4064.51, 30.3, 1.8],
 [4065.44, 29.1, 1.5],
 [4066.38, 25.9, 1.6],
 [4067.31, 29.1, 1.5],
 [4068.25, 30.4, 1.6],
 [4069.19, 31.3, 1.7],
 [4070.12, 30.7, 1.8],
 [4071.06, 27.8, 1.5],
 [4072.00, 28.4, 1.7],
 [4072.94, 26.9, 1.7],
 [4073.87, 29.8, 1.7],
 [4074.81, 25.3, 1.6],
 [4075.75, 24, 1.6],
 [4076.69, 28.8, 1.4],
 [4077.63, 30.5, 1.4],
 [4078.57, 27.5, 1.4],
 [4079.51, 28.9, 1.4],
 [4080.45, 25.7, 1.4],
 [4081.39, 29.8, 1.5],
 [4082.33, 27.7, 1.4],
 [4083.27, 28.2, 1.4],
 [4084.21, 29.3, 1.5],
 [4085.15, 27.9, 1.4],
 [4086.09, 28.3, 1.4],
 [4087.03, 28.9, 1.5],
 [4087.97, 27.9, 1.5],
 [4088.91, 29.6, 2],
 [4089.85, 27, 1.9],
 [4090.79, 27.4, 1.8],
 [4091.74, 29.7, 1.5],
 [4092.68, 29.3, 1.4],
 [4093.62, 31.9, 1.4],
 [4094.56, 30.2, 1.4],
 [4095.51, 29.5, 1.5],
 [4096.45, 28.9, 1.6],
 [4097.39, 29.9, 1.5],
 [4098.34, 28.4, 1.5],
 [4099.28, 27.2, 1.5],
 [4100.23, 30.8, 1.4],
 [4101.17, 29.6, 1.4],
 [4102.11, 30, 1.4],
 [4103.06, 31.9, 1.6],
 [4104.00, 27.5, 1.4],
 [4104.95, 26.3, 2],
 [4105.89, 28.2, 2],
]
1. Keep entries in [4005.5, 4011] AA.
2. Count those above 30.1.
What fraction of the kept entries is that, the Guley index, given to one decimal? 0.0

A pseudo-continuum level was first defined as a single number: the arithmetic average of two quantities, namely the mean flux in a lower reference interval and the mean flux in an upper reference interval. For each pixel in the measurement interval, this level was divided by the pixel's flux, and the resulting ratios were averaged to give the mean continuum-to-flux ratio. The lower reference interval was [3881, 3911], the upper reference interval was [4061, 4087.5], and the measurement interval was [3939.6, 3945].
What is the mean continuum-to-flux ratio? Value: 1.00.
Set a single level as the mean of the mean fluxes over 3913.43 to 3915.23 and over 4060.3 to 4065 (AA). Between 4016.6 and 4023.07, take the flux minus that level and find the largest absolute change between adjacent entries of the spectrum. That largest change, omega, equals 3.0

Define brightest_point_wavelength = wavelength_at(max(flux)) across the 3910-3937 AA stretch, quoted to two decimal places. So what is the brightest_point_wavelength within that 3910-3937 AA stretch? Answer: 3910.28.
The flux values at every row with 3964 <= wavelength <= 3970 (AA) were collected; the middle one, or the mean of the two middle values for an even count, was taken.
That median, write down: 29.0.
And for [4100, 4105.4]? 29.8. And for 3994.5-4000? 28.0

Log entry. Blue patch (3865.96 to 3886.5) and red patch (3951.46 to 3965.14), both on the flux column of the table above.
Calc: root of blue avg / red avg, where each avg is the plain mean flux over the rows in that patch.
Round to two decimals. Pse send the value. 1.06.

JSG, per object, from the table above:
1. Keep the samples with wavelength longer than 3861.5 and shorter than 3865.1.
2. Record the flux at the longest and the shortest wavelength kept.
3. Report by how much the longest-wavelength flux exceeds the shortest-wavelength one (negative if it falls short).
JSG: 3.5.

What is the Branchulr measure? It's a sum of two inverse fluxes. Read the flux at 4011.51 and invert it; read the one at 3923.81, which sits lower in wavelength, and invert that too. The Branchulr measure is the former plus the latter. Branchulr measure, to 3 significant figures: 0.0693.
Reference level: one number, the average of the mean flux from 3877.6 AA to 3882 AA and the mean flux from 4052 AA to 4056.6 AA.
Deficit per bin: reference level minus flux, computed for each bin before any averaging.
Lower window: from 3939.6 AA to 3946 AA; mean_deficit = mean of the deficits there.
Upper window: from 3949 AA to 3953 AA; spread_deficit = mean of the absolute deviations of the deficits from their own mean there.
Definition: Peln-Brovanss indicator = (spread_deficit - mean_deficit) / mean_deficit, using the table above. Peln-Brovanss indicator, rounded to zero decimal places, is 1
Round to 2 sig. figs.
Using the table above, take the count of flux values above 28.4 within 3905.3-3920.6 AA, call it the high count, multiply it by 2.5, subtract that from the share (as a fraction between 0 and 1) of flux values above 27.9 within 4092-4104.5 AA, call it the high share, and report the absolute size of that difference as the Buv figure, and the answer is 34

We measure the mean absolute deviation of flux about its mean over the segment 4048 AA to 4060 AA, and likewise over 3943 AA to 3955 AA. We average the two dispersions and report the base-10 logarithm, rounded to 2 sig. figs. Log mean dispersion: 0.14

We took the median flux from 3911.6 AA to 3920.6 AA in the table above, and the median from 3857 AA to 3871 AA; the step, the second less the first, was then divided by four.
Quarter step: 1.2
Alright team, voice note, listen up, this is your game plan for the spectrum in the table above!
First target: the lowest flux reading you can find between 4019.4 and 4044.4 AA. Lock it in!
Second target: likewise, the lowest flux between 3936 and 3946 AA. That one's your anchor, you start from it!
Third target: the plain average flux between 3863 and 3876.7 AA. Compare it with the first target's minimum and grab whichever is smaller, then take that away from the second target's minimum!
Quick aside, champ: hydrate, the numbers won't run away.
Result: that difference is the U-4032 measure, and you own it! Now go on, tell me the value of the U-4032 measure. 3.1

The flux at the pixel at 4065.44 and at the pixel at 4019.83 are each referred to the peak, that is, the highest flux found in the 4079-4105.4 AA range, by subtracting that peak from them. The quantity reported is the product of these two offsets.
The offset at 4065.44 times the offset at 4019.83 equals 14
